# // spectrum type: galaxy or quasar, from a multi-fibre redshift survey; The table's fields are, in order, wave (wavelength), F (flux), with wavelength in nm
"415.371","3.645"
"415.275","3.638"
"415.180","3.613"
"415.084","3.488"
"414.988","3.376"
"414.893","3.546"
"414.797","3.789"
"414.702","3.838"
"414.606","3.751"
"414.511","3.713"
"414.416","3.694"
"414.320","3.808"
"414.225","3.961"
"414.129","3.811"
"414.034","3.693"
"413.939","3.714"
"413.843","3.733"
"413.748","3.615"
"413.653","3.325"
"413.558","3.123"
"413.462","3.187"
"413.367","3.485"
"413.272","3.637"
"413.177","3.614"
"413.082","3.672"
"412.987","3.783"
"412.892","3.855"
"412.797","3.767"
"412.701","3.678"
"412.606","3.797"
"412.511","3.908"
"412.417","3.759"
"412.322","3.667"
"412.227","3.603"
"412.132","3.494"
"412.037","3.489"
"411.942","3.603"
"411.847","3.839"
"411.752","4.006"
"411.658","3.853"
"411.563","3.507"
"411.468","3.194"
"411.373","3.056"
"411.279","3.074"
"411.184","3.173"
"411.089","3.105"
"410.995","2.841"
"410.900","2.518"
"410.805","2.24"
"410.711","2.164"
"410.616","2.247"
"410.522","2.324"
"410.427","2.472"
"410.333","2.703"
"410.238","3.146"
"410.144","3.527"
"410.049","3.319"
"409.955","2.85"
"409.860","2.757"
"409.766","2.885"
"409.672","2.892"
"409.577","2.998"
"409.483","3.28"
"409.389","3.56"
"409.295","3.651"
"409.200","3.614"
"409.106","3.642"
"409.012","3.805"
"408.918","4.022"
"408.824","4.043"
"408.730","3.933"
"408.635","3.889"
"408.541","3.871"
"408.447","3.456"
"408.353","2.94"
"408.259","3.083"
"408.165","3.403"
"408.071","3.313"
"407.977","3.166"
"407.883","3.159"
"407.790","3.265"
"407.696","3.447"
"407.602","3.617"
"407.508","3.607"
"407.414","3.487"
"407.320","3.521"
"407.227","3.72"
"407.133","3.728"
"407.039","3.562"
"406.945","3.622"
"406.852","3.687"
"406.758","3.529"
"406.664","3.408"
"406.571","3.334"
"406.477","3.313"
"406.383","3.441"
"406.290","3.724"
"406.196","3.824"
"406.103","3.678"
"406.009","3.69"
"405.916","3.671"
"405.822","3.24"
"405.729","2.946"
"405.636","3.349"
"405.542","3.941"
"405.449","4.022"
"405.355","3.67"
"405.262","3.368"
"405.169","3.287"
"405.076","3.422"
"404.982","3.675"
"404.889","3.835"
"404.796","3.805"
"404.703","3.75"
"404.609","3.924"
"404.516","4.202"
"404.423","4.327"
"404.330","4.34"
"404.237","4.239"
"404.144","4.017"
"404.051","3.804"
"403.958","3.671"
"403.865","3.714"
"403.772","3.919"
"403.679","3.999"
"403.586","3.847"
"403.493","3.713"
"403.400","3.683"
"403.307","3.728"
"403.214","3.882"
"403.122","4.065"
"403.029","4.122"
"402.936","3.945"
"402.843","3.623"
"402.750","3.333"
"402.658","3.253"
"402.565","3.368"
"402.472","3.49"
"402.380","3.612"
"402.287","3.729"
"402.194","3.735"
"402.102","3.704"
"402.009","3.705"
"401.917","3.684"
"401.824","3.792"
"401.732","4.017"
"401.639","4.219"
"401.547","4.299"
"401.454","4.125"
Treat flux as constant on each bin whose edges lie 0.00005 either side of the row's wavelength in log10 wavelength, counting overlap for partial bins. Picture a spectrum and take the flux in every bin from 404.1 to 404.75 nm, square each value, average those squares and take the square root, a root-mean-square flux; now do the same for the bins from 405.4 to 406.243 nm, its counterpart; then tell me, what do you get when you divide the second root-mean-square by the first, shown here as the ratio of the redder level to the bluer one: 0.88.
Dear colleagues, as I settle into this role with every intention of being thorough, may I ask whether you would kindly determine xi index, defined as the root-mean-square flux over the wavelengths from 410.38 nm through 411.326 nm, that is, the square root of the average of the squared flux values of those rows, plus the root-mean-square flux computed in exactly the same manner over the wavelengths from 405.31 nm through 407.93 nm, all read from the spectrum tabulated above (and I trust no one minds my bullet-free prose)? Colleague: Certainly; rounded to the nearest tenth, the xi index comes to 6.2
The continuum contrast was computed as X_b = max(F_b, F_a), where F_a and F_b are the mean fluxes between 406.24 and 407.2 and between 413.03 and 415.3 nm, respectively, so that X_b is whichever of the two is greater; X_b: 3.62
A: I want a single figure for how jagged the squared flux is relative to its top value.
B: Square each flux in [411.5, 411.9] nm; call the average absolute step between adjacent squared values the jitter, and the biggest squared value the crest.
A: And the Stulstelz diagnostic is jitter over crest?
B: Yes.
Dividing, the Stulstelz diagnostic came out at 0.105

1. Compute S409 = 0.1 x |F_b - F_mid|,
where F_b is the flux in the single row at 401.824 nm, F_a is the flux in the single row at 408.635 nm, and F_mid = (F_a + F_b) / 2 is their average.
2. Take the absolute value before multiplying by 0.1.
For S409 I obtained 0.005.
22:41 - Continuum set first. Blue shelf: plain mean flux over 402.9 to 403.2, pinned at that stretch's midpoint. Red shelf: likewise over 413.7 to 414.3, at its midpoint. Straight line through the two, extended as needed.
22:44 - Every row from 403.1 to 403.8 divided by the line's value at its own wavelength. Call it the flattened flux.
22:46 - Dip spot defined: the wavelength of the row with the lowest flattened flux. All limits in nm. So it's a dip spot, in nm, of 403.400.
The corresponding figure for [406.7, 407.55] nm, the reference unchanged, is 407.414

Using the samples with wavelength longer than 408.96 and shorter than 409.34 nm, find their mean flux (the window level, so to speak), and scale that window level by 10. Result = 37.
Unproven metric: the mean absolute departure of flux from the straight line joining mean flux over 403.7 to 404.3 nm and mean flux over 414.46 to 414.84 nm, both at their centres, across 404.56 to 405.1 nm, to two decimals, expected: 0.16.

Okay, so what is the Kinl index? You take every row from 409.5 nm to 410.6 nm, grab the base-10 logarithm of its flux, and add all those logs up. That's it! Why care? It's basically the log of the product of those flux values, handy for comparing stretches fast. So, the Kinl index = 5.05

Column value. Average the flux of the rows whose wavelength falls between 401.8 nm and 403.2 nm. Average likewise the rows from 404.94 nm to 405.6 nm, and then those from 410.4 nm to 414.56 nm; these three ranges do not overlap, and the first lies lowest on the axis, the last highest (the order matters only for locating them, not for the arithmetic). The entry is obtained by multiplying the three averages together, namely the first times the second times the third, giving 45.4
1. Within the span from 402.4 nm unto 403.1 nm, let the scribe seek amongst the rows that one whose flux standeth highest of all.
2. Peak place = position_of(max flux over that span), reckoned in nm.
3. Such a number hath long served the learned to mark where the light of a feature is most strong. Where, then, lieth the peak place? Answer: 403.029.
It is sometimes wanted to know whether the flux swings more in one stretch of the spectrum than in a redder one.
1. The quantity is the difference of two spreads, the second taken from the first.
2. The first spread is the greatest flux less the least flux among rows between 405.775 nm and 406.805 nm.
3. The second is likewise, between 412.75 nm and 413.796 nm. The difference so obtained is -0.15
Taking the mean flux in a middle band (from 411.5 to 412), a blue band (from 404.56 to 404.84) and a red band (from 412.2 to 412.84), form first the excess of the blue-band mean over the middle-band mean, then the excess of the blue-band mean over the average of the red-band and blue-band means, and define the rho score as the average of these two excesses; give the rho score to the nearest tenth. 0.1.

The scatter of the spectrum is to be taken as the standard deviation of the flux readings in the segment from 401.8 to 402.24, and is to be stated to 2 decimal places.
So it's 0.04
